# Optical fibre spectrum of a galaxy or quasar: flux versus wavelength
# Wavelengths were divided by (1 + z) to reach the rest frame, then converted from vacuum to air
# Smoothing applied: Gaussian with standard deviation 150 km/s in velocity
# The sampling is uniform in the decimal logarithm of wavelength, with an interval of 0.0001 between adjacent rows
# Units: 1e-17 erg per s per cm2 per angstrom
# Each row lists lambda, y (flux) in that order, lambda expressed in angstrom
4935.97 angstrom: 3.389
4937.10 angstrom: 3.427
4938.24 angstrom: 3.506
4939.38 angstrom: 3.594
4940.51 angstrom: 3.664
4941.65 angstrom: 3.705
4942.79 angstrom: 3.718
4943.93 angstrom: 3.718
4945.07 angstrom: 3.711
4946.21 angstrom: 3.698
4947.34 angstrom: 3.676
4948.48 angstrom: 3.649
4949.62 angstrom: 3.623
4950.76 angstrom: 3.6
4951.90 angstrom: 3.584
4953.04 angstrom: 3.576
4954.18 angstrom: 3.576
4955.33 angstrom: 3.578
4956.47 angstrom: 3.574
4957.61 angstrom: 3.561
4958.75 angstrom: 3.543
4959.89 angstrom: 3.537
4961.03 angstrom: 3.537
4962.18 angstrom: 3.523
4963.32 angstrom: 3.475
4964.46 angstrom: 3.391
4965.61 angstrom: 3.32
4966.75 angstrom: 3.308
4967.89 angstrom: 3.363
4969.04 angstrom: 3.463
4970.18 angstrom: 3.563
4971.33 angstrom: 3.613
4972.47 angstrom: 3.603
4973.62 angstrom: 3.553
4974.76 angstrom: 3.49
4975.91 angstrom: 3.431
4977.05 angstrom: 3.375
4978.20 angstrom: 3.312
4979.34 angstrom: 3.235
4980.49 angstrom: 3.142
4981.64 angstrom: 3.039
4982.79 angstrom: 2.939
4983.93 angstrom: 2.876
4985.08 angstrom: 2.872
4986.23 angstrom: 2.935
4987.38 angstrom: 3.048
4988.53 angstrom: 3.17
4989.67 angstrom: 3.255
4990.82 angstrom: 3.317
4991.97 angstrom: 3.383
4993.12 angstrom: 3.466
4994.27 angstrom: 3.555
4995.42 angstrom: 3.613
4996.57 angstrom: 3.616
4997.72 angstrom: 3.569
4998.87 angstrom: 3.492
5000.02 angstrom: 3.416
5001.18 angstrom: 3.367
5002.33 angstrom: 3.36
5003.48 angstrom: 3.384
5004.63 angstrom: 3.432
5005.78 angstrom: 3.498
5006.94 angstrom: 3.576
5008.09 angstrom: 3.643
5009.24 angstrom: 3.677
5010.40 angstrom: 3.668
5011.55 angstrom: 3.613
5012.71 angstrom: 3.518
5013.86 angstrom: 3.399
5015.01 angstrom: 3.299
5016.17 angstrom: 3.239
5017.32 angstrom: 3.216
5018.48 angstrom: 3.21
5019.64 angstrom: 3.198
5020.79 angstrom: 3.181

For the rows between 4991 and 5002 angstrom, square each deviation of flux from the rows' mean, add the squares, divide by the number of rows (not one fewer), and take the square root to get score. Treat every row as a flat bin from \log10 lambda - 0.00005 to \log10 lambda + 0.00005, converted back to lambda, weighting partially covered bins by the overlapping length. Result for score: 0.09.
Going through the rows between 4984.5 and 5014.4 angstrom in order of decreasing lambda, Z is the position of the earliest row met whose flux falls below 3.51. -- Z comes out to 5013.86 angstrom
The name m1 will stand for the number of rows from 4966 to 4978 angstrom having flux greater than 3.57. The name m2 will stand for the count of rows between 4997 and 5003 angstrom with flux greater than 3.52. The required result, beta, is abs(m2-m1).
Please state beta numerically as 1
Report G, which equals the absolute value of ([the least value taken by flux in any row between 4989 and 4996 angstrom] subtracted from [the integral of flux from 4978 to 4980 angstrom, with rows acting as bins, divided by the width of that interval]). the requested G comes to 0.011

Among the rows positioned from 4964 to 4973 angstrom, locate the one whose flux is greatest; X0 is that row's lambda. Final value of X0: 4971.33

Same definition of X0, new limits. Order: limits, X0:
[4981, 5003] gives 4996.57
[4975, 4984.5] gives 4975.91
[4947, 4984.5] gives 4947.34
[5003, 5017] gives 5009.24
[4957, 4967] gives 4957.61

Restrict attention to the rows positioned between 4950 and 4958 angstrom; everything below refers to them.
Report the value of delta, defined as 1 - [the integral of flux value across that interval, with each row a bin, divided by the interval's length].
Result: -2.58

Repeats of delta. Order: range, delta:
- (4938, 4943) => -2.64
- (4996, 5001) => -2.51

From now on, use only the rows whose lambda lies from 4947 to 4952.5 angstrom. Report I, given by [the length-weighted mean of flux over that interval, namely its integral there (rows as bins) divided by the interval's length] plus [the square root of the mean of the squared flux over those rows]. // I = 7.3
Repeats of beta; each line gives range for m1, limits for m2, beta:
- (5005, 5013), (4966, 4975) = 1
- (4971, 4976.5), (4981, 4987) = 2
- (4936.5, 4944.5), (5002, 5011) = 1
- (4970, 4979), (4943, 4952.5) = 6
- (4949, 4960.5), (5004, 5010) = 4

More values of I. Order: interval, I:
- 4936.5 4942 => 7.2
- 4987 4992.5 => 6.5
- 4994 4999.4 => 7.1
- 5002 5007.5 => 6.9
